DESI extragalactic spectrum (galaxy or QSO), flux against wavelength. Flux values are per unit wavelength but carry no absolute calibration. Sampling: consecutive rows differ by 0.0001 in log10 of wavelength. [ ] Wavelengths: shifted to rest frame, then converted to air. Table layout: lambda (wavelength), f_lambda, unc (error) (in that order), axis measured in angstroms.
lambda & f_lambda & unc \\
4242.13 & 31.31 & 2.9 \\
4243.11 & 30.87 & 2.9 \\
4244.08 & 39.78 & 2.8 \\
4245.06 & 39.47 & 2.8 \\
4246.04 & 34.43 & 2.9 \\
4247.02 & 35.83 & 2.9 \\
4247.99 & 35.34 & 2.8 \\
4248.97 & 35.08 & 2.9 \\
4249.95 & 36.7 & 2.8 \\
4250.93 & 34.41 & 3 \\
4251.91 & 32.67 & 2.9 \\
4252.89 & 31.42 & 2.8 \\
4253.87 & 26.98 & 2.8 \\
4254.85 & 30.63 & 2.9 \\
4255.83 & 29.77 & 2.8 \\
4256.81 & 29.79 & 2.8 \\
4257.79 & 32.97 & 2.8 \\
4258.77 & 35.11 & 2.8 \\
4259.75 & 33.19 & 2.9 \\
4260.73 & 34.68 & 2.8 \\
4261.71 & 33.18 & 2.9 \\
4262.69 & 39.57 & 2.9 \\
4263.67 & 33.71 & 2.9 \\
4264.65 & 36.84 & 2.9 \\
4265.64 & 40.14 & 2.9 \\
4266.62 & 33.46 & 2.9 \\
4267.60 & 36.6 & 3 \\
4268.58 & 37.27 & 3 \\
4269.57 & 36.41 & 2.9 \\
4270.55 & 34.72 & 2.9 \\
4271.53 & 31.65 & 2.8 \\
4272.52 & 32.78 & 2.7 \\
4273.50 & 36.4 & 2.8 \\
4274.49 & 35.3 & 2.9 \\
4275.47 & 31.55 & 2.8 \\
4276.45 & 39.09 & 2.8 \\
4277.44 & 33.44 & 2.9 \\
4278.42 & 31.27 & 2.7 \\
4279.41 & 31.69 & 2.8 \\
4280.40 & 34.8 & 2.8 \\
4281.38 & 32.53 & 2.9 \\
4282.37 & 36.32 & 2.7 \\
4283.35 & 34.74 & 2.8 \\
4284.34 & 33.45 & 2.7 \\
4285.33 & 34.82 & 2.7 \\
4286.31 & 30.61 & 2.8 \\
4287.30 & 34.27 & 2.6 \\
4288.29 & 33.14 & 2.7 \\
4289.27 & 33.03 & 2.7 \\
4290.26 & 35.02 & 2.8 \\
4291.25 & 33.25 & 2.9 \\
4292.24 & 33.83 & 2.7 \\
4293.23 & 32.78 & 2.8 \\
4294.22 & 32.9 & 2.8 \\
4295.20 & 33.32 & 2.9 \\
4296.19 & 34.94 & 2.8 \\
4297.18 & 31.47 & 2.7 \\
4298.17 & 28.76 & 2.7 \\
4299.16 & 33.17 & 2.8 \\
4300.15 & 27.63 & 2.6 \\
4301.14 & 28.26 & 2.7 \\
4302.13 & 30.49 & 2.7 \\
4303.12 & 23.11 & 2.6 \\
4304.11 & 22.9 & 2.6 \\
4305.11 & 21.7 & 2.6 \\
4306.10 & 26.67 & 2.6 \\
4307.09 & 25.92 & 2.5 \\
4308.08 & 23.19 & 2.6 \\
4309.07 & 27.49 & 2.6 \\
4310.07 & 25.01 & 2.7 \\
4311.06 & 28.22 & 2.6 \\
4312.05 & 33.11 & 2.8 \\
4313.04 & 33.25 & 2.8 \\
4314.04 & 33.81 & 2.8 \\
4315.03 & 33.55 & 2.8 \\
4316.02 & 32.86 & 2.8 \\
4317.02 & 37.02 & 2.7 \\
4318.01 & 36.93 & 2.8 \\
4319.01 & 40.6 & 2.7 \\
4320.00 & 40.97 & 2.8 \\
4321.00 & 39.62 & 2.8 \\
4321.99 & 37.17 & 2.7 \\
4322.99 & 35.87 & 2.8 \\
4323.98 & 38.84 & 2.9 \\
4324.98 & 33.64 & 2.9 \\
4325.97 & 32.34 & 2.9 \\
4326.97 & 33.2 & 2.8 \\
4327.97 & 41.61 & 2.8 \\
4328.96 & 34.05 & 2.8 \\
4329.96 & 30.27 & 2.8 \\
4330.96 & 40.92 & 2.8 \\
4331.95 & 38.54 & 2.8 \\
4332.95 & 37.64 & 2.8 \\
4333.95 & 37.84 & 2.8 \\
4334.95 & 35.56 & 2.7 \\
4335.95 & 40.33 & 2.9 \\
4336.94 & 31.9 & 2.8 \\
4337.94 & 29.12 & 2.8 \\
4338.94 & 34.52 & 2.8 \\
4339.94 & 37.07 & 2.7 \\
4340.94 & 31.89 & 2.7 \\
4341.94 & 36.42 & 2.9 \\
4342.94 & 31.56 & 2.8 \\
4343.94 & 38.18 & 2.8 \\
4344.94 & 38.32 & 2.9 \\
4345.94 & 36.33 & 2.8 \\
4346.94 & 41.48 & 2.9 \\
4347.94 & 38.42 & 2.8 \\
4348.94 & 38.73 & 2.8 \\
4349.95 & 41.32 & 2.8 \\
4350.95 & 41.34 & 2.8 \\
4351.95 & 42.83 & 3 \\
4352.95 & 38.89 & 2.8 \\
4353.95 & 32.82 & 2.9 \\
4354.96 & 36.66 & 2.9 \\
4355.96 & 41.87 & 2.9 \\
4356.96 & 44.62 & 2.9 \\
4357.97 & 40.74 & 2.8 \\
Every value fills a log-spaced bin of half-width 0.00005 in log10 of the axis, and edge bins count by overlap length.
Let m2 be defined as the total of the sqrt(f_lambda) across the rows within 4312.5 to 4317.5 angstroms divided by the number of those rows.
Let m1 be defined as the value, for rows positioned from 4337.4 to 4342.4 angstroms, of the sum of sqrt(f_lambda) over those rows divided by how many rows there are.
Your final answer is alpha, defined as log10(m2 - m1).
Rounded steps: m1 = 5.81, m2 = 5.84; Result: -1.5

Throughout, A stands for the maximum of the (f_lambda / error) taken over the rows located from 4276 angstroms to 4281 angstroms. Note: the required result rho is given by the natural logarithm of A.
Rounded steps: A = 14.0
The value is 2.64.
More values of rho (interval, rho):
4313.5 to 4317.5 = 2.62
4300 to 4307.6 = 2.42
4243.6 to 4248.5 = 2.65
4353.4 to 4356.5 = 2.67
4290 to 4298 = 2.53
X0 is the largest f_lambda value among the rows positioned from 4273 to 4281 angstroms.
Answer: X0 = 39.09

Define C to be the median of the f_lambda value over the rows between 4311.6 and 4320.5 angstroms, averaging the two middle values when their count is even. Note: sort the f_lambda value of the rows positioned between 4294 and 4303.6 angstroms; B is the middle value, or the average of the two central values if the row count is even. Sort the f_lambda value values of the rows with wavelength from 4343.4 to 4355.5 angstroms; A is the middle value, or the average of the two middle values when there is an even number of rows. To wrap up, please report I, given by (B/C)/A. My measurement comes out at 0.024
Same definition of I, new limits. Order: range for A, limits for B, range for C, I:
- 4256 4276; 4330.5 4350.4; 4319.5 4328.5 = 0.029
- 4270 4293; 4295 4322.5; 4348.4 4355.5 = 0.025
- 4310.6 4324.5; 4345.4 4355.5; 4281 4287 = 0.031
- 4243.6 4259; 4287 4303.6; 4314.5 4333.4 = 0.026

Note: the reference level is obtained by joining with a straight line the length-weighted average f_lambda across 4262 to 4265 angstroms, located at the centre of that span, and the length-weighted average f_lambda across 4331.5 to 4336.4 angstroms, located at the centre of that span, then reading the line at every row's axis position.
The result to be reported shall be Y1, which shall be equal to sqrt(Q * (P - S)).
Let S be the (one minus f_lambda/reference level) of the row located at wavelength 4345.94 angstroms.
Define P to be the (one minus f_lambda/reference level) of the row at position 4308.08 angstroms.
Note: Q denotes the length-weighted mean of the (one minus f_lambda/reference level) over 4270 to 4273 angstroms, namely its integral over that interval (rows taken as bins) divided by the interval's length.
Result 0.18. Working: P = 0.38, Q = 0.097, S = 0.05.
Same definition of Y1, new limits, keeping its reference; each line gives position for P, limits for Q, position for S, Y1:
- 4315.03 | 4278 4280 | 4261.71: 0.05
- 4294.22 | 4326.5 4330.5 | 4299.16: 0.02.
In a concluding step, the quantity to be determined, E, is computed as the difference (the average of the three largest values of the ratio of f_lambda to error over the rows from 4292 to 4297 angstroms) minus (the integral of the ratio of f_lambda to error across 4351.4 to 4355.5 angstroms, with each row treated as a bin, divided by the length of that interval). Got -0.8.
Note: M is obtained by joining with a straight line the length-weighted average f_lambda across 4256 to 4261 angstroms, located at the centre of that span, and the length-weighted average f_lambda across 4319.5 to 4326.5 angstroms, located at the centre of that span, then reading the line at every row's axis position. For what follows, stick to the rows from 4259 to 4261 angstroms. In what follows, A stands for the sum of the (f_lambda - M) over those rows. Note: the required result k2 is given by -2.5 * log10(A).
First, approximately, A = 1.9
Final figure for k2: -0.7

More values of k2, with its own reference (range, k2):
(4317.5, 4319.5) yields -1.6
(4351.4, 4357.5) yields -1.6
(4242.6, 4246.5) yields -3.0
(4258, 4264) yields -2.6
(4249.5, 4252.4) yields -2.0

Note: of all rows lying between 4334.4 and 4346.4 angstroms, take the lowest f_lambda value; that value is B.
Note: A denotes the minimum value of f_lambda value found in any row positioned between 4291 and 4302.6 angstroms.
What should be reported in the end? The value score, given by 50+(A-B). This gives 49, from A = 27.63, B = 29.12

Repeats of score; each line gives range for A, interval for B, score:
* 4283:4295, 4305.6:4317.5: 57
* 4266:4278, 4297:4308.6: 60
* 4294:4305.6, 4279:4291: 41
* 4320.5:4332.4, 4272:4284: 49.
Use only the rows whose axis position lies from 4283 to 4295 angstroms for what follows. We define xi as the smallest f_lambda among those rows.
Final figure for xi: 30.61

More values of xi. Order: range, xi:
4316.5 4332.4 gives 30.27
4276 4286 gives 31.27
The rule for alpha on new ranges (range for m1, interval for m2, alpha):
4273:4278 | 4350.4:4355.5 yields -0.6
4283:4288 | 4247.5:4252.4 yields -1.0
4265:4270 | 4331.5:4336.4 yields -1.0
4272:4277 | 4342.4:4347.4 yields -0.8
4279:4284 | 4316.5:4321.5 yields -0.4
